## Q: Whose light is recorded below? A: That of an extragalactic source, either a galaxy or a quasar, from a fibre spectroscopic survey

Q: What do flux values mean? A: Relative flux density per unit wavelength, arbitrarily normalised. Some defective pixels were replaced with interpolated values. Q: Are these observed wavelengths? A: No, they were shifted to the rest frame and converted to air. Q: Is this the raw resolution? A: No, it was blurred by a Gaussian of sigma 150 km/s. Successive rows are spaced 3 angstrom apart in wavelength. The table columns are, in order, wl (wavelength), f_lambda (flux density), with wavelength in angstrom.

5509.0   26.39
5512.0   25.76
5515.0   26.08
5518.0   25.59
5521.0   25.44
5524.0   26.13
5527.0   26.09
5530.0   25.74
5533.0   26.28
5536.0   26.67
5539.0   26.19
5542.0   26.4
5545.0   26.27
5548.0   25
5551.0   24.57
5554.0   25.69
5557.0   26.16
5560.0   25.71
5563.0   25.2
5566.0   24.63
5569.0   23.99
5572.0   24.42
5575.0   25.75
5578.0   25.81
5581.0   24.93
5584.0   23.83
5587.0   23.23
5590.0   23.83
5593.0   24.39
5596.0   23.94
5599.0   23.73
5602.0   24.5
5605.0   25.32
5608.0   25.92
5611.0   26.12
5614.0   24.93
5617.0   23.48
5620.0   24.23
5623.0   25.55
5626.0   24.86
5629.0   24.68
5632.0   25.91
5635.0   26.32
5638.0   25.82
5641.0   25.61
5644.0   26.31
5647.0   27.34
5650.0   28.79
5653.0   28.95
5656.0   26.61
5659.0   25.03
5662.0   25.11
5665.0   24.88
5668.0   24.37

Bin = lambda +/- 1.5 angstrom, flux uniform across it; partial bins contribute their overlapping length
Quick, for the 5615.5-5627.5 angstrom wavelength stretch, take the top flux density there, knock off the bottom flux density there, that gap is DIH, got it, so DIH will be 2.1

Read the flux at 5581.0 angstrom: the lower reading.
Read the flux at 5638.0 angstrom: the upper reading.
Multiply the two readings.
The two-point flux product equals 644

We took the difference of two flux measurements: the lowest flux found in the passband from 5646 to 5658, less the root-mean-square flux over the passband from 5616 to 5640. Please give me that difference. 1.5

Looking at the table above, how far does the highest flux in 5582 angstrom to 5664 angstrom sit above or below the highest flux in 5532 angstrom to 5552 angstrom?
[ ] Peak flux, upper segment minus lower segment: 2.3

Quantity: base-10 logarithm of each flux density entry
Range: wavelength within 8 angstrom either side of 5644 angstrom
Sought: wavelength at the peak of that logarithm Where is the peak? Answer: 5650.0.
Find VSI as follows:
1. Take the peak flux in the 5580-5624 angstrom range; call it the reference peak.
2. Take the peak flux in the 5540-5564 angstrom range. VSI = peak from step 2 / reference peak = 1.01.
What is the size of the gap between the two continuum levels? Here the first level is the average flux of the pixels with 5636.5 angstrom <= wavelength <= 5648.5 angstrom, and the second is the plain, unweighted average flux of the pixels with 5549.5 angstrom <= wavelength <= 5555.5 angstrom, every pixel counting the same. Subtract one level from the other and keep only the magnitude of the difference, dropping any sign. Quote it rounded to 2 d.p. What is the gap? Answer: 1.14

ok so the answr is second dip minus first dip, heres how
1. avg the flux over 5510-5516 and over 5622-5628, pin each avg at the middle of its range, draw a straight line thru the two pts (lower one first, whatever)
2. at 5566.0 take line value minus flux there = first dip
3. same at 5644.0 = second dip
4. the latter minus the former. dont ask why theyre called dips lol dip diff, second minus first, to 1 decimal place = -2.2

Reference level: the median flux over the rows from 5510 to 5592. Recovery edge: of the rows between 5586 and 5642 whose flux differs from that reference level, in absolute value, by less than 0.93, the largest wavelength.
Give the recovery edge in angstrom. 5641.0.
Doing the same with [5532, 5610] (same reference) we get 5608.0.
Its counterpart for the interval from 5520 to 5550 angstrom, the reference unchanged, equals 5548.0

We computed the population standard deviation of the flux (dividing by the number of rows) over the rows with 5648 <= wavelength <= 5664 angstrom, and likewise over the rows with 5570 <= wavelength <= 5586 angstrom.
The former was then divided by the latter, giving 2.2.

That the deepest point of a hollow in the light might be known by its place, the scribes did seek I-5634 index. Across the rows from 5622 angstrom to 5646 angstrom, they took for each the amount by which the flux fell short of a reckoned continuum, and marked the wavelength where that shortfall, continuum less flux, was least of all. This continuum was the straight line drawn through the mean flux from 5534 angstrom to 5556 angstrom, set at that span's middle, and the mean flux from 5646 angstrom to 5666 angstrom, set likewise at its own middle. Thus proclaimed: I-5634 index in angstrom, 5635.0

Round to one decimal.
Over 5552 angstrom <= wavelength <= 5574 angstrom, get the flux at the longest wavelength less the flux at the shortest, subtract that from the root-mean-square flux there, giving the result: 26.4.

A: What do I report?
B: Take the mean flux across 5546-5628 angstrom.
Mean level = 24.8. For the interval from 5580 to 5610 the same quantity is 24.4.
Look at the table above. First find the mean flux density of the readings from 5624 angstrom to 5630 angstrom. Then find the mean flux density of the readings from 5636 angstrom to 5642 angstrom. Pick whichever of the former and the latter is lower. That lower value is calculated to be 24.8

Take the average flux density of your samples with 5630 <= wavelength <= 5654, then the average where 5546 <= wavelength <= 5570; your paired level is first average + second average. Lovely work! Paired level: 52.0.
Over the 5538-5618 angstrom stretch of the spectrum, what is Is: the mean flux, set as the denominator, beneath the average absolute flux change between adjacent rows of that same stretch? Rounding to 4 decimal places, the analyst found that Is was 0.0263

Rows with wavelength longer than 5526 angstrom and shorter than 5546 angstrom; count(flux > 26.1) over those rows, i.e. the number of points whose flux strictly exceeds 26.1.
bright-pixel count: 5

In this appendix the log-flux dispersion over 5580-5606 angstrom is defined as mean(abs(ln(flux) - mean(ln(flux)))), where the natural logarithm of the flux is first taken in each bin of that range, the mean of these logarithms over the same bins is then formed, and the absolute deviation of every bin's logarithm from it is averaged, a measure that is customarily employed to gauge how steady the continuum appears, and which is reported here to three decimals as 0.022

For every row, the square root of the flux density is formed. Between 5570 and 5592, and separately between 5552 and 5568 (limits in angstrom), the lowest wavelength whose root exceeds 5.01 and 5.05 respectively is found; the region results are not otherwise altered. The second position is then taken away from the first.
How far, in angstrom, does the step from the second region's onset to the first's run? 21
